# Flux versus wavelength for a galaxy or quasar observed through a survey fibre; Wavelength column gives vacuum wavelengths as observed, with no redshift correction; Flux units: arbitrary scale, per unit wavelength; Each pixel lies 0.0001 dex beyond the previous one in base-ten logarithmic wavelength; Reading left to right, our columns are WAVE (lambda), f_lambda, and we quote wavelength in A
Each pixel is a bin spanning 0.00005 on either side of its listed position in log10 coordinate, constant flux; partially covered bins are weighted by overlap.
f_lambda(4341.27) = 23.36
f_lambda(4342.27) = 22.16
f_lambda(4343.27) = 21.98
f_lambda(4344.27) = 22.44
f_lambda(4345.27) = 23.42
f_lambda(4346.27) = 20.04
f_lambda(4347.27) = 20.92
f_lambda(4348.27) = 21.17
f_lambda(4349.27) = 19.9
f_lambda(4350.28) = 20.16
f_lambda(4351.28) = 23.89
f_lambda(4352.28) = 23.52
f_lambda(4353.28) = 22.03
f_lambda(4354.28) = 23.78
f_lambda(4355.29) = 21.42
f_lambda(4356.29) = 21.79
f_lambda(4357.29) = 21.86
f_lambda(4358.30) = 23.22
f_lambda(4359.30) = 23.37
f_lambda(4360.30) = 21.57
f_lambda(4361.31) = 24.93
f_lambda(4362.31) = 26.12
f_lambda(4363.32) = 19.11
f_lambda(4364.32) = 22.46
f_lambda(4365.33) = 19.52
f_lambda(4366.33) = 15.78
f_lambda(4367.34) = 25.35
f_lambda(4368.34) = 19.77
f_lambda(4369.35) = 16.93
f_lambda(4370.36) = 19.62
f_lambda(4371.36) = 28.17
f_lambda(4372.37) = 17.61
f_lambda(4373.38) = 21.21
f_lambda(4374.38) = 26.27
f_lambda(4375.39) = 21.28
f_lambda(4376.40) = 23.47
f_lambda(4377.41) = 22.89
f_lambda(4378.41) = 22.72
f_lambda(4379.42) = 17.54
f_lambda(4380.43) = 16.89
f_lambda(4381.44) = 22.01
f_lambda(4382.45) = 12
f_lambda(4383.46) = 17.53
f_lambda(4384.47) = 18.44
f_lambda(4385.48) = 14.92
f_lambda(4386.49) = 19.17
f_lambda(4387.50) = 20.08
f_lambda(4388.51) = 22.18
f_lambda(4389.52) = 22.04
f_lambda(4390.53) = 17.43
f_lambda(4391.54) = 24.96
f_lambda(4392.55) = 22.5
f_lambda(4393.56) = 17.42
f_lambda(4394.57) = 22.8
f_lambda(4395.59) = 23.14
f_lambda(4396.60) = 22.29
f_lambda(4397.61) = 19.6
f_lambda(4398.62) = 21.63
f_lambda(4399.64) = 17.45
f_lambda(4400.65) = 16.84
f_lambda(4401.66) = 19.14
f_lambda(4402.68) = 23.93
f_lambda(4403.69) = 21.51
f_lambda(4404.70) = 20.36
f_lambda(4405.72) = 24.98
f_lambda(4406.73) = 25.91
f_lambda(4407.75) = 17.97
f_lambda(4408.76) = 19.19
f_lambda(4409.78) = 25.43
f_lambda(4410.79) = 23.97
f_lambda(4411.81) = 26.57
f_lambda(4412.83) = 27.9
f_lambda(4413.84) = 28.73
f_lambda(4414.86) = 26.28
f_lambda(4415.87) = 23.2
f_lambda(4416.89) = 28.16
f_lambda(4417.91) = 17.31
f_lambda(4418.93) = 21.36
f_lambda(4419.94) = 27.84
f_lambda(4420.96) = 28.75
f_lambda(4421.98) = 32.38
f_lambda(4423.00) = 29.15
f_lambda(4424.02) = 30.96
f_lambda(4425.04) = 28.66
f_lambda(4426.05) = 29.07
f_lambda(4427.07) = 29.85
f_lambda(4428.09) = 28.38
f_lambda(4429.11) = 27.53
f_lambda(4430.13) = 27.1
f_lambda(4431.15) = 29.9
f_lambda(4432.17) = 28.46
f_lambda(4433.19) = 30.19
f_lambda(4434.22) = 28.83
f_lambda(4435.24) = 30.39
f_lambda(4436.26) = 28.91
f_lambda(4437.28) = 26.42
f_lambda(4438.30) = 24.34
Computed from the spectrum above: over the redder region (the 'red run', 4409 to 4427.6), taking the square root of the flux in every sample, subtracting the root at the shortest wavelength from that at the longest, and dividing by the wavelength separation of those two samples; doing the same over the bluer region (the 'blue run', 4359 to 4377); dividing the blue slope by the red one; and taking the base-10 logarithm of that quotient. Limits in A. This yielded -1.6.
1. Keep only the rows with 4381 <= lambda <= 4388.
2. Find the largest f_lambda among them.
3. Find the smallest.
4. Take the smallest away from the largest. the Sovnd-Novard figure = 10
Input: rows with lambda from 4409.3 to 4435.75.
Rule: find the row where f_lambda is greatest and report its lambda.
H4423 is 4421.98 A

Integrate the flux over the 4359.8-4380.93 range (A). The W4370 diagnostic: 452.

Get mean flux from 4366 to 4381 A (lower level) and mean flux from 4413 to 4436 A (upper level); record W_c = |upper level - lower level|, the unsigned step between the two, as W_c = 6.8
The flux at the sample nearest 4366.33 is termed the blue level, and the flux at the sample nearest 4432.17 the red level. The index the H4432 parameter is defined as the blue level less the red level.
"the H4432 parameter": -13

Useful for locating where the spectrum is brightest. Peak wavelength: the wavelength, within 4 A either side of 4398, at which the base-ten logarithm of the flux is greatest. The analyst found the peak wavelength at 4395.59 A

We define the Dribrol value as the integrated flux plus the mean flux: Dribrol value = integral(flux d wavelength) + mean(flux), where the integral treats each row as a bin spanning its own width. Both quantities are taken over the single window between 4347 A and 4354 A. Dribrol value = 174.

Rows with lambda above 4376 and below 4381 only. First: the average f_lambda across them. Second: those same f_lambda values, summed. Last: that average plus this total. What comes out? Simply 124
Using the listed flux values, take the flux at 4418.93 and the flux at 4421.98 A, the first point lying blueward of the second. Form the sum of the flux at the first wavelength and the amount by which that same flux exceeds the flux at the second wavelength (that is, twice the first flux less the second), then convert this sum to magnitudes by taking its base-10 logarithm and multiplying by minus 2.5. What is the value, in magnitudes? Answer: -2.54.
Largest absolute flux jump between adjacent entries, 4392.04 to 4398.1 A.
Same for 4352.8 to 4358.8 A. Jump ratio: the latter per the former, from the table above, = 0.44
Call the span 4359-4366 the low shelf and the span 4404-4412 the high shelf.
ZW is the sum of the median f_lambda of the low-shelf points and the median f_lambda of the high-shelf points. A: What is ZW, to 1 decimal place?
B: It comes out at 46.9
